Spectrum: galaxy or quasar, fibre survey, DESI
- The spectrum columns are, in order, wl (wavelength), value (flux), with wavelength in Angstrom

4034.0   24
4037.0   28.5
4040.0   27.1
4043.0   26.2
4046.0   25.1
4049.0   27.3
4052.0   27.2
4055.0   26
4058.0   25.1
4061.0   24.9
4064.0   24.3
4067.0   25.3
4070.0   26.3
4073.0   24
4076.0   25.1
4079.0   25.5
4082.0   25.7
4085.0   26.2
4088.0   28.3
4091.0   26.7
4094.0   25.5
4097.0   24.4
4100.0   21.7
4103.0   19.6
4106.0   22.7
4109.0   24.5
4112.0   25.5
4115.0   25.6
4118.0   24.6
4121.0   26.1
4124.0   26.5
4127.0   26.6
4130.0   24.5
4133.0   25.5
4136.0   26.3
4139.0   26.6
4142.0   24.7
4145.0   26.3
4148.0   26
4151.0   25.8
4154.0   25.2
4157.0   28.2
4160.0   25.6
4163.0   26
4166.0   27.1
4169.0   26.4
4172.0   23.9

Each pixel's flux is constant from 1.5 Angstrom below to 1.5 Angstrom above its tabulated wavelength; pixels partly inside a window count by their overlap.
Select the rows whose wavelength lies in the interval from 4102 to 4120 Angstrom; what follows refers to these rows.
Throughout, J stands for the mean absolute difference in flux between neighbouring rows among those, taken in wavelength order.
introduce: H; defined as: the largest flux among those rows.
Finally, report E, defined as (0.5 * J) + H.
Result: 26.3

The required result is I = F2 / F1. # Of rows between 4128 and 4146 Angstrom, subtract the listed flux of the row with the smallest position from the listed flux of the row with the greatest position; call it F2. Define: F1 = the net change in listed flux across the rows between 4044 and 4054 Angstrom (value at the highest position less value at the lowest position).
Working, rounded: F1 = 2.1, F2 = 1.8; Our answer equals 0.9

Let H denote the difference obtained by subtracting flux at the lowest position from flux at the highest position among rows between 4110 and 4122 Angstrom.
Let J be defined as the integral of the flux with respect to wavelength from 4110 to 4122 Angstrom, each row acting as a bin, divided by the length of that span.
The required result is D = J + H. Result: 26.0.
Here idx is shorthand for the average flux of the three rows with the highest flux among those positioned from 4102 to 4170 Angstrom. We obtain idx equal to 27.3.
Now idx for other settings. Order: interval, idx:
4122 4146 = 26.6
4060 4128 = 27.2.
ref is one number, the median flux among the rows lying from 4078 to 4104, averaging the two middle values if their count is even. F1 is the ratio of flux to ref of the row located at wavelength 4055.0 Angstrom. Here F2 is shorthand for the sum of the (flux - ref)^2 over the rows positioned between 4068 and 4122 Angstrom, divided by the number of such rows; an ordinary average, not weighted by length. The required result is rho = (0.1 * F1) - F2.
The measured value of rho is -4.0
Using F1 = 1.02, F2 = 4.1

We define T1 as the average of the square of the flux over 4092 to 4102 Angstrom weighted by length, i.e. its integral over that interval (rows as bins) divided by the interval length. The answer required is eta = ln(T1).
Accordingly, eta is 6.35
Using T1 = 570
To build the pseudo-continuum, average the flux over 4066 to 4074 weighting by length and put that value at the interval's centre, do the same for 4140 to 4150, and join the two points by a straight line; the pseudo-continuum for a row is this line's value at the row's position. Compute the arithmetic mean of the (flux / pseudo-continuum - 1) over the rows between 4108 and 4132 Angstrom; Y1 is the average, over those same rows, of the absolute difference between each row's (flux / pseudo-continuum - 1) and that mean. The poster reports 0.028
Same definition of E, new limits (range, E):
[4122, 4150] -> 27.1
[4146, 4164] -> 28.9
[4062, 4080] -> 26.9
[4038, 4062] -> 27.8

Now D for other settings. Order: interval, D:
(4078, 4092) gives 27.7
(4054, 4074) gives 23.1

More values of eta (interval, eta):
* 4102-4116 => 6.34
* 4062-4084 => 6.45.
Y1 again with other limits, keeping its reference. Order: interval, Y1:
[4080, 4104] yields 0.086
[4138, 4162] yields 0.029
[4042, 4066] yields 0.037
